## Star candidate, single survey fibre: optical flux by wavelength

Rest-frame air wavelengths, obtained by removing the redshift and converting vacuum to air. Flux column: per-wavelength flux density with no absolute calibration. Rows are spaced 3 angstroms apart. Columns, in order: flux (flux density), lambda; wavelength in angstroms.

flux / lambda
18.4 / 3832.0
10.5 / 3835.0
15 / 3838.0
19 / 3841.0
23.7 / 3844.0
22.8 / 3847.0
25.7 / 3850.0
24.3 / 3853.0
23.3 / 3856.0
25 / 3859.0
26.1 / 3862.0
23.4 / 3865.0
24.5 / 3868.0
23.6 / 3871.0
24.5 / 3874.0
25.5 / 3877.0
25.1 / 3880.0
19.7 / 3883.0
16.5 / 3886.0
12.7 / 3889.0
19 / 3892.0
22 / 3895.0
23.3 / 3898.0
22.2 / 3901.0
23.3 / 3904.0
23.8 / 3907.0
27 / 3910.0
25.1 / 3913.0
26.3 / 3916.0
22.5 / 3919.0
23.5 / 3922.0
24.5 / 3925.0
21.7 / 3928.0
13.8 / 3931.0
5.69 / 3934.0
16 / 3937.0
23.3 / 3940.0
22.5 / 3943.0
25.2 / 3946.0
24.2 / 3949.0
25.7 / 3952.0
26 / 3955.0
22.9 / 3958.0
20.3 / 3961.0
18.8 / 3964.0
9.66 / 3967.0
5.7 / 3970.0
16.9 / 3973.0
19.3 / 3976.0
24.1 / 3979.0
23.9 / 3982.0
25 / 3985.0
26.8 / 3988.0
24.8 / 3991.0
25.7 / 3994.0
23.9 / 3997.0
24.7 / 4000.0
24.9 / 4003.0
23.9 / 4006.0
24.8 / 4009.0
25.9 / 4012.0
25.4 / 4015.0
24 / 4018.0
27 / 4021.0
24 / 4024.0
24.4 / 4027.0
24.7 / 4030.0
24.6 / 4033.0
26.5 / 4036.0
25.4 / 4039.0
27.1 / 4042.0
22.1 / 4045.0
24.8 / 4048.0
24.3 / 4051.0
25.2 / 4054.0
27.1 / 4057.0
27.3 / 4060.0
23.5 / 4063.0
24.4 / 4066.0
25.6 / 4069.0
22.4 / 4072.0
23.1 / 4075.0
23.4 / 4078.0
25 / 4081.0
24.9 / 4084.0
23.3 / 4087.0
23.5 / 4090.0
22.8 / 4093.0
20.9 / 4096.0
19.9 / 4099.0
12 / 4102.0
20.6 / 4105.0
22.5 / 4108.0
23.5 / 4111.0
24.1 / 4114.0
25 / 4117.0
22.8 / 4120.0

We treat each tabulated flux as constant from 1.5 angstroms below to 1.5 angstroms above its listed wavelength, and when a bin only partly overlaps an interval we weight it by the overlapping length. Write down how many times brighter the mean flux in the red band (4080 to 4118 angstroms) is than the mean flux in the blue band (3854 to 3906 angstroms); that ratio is 0.99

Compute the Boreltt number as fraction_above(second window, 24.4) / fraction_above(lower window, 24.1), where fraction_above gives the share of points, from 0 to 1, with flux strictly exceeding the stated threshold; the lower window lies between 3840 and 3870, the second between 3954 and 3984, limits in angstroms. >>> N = 0.20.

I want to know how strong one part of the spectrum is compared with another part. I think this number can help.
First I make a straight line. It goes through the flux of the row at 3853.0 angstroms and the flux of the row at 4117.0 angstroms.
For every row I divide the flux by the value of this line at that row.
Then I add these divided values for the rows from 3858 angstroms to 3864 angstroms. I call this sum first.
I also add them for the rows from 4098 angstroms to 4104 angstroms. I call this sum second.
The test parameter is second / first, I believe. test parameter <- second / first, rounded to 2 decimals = 0.61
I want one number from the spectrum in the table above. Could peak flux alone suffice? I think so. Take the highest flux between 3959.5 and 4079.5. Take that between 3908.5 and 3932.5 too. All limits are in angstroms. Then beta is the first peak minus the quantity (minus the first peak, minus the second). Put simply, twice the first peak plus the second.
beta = 81.6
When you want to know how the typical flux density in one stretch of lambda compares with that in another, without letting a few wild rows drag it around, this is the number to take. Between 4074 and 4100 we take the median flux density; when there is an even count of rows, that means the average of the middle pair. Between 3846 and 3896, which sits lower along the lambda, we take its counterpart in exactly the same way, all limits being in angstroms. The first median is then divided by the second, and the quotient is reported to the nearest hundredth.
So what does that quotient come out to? 0.99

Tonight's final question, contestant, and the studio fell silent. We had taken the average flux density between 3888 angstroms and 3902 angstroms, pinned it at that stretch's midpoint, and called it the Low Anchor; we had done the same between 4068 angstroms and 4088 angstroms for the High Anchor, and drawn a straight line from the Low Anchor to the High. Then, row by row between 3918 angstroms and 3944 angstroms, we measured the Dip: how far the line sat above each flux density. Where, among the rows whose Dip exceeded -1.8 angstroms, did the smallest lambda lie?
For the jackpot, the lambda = 3928.0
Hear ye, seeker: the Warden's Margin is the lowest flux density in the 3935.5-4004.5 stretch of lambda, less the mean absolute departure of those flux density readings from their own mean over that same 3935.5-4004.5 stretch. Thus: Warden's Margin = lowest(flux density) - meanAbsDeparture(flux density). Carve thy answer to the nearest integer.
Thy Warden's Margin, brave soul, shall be 2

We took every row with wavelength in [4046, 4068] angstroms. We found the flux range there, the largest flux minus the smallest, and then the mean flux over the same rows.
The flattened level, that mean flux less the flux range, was 21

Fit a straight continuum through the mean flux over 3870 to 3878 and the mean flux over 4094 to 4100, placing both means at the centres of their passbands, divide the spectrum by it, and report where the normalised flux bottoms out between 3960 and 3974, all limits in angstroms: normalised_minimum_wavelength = 3970.0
